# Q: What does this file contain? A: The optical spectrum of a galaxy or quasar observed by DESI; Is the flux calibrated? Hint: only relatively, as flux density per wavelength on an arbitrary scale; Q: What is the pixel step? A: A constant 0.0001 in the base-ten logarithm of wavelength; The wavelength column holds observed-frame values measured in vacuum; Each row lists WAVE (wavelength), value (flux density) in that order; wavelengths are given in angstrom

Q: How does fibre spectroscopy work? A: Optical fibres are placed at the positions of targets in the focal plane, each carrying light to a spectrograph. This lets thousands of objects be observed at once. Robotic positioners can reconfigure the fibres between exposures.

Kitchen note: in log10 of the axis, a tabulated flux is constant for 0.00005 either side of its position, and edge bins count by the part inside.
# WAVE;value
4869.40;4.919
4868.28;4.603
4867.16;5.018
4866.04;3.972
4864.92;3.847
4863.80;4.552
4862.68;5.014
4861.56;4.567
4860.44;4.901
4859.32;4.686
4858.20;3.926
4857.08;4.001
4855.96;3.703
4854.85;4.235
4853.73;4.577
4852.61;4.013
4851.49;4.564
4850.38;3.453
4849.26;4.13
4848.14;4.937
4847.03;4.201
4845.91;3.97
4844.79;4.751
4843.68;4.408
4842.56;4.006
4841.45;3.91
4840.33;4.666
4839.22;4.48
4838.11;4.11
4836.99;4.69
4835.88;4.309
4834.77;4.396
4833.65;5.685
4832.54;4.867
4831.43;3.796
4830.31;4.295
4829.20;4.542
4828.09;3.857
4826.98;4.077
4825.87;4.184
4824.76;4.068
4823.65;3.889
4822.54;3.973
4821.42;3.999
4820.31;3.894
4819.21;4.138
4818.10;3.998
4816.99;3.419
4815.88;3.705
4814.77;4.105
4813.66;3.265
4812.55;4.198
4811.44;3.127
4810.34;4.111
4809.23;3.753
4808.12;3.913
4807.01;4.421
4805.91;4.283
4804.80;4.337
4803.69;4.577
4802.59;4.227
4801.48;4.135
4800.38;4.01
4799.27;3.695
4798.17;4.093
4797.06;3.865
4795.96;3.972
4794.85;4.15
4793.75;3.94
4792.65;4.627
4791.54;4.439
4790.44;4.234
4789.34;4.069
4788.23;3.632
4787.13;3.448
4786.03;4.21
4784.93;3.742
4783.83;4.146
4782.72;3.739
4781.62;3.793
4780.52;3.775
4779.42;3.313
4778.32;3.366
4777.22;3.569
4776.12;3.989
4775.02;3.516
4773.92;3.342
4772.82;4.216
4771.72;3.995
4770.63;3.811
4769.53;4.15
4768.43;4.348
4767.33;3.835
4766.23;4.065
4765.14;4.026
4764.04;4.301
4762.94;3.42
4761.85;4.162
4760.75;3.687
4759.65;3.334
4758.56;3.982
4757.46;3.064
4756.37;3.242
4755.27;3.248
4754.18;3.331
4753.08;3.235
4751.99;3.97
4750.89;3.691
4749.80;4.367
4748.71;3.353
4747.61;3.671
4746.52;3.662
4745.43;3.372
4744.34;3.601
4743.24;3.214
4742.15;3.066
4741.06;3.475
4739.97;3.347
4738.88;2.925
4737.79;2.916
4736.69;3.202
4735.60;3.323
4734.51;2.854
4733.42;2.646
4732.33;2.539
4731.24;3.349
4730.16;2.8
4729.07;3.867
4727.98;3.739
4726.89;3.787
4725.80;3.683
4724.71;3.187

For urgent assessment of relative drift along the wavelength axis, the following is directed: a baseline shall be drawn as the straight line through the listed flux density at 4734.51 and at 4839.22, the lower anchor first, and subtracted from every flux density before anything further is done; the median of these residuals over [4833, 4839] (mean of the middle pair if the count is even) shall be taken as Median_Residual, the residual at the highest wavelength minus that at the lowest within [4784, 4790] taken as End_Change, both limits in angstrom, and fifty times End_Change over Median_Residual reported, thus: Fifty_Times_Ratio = -868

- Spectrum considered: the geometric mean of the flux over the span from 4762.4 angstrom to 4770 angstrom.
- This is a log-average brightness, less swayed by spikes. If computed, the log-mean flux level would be 4.01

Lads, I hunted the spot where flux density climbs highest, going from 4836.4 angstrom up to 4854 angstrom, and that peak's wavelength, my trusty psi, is 4848.14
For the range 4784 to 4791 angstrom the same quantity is 4790.44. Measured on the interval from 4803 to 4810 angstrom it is 4803.69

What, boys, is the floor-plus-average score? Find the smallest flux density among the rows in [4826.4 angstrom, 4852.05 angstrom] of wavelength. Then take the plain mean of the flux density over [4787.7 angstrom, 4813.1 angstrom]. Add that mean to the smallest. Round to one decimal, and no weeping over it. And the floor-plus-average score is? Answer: 7.5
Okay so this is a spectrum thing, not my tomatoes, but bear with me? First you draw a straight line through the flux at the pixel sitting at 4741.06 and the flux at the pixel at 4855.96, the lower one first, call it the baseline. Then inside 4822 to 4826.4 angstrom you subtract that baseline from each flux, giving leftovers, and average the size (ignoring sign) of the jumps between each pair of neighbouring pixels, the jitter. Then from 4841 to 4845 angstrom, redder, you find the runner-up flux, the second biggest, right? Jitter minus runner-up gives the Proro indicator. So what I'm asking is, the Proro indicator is -4.28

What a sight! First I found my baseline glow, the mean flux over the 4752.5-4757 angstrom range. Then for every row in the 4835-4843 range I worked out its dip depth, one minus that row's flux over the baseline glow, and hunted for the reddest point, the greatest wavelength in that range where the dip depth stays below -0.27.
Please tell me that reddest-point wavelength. 4840.33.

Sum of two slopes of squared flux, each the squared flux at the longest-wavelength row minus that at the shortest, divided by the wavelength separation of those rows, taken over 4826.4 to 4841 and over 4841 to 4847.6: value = 0.81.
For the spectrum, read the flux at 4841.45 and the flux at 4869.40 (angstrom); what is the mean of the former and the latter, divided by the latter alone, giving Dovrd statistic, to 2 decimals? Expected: 0.90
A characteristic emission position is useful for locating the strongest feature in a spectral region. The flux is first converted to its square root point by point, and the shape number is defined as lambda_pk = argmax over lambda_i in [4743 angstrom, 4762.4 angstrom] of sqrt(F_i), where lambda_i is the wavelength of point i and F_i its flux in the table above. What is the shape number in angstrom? 4749.80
